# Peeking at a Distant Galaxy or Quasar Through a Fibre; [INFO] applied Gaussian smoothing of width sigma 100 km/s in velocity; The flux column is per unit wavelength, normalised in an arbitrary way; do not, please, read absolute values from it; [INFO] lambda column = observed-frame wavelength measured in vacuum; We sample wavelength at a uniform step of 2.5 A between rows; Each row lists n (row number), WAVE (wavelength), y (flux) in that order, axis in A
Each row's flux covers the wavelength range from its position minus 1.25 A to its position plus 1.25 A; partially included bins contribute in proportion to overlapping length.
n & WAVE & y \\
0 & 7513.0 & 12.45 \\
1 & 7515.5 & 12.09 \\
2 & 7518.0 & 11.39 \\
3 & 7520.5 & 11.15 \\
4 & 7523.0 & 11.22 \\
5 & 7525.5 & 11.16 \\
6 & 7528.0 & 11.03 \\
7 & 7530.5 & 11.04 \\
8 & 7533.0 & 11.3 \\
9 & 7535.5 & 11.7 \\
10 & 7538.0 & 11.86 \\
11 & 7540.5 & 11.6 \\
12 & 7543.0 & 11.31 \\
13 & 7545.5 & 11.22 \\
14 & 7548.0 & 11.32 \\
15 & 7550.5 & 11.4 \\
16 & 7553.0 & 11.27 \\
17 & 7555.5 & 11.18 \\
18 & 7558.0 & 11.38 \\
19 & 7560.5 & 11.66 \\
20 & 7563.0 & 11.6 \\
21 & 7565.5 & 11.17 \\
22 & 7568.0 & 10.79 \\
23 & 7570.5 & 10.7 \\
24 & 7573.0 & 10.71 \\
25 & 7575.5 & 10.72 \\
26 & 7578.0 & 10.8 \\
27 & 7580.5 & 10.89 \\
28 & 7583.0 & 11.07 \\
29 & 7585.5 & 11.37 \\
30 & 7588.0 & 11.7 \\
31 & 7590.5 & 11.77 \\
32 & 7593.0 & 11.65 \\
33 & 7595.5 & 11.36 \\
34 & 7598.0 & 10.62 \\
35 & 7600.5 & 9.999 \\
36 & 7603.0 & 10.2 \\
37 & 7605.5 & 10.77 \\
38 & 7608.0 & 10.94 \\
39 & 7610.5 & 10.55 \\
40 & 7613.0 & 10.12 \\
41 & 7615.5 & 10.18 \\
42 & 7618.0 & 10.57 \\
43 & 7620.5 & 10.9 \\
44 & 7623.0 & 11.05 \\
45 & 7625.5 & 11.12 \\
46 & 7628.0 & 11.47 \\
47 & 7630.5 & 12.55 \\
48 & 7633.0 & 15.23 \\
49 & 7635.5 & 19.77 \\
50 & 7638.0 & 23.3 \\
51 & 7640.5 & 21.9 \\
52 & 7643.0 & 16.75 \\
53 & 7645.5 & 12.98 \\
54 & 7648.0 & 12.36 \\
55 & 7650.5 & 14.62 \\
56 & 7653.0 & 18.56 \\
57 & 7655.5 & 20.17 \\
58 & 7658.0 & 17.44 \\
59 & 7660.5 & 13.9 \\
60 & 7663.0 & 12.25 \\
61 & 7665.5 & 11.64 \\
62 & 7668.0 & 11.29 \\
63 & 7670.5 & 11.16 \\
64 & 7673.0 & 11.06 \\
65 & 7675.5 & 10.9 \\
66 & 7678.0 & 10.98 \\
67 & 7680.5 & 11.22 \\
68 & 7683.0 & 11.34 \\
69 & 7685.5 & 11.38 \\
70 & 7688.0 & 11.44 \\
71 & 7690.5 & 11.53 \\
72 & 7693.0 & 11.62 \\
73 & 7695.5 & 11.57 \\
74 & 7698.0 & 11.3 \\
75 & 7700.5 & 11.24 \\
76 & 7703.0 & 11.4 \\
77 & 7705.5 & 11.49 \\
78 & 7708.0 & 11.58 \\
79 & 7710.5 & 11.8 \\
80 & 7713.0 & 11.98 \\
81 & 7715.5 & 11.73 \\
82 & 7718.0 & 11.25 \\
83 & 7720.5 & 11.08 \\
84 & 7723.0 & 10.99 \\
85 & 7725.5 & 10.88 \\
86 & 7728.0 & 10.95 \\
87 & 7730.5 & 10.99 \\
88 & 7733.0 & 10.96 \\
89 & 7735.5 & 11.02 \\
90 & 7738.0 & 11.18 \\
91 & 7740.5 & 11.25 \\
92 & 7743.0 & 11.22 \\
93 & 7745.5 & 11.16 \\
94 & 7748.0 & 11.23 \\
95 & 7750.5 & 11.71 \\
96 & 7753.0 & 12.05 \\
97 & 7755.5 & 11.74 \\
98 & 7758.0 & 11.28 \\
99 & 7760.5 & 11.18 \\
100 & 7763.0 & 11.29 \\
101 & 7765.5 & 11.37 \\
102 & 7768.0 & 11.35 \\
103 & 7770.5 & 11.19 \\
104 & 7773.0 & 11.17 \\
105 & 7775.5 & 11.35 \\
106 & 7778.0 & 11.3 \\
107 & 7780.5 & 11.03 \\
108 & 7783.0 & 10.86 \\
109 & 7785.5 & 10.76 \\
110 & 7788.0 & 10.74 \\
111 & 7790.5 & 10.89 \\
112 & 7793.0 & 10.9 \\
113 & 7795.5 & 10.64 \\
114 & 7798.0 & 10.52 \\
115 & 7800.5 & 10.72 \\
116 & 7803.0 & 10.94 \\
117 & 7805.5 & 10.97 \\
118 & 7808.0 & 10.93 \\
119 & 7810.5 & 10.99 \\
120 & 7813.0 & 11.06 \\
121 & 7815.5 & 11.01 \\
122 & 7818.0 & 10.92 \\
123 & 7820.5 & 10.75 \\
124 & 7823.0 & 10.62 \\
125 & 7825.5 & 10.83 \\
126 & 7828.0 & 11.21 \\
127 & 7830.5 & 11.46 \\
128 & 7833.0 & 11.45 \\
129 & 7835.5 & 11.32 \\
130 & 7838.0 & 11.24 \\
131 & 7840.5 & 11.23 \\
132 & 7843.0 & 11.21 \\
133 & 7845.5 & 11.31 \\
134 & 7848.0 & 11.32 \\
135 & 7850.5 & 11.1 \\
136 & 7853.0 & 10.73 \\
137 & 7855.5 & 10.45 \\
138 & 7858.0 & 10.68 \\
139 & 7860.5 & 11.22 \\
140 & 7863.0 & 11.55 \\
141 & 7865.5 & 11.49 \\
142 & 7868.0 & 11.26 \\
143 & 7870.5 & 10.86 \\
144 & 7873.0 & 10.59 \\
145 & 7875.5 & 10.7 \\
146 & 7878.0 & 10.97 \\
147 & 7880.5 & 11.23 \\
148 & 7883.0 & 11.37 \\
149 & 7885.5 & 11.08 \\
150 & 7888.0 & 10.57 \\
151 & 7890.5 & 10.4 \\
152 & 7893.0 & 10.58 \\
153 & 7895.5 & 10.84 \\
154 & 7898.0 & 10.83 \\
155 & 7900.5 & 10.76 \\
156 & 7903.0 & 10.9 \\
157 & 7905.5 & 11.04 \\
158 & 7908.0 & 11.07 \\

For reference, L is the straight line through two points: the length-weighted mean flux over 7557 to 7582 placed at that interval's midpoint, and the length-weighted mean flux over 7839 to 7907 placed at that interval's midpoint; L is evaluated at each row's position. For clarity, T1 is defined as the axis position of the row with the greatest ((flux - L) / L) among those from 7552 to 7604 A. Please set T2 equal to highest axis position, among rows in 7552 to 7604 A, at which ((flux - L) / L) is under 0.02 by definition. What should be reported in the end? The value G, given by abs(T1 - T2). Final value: 12.5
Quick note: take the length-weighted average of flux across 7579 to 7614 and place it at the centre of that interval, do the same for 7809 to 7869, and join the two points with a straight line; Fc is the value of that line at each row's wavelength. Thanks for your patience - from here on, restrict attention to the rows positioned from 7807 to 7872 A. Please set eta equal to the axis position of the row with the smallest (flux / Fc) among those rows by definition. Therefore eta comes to 7855.5 A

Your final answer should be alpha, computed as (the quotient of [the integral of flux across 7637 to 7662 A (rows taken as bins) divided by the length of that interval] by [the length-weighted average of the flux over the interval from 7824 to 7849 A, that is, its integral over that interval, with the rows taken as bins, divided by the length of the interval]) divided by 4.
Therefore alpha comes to 0.380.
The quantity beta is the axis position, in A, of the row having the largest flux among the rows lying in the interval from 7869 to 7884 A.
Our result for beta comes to 7883.0 A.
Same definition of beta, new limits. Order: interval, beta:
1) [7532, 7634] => 7633.0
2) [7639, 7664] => 7640.5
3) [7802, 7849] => 7830.5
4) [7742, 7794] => 7753.0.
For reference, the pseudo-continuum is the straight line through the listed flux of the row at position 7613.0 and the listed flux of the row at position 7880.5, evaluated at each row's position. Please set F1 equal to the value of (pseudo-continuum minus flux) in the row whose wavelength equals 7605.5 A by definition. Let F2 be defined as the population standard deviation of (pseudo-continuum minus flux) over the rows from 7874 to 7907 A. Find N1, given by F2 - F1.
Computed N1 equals 1.0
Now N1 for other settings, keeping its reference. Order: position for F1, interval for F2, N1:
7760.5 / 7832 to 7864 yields 0.8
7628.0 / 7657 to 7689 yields 3.1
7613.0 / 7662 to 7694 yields 0.3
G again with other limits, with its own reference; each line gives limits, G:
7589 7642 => 12.5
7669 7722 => 7.5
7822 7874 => 10.0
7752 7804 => 50.0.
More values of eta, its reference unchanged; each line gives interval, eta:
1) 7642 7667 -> 7665.5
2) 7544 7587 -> 7570.5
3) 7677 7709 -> 7678.0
